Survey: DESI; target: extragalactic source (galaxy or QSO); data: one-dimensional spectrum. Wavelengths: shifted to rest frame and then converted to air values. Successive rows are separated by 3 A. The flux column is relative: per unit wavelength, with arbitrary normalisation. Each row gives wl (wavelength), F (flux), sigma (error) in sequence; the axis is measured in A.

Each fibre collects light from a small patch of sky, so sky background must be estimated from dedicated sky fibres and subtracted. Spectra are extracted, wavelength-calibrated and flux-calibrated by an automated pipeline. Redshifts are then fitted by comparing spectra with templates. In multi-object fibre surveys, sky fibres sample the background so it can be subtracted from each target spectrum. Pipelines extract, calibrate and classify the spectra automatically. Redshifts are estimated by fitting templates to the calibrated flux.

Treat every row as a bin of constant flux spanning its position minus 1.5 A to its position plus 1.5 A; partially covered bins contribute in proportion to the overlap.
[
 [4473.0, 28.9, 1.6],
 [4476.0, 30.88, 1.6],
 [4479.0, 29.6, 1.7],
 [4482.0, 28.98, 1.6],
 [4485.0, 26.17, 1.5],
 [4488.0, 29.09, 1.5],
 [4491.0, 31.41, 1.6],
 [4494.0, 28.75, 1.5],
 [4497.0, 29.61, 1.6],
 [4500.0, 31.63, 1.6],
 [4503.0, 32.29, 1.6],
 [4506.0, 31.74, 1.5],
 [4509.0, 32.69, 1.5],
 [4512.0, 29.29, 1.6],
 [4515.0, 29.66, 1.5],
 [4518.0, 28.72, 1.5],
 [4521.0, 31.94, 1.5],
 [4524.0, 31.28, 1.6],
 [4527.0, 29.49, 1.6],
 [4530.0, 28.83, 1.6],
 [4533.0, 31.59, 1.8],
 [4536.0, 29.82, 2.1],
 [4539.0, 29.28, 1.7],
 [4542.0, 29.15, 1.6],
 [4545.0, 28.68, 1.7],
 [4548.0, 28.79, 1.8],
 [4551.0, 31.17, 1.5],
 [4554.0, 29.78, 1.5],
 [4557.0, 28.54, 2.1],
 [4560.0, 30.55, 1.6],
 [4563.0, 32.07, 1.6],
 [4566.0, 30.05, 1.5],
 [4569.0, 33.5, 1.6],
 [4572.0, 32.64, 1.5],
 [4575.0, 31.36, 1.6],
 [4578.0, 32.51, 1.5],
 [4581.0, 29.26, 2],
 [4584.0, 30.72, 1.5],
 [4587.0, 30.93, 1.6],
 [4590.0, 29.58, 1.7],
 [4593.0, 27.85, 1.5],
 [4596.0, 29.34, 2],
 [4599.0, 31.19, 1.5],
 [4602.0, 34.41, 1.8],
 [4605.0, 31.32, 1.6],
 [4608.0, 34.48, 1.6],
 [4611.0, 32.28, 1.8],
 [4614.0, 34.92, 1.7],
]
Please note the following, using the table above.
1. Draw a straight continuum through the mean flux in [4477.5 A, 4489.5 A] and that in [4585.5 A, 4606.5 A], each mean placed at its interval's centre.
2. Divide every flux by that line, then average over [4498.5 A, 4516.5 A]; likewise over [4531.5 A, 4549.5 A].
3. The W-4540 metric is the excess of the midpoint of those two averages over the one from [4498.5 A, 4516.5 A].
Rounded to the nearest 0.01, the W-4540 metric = -0.04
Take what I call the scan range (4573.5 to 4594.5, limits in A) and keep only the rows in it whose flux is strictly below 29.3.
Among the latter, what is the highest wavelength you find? 4593.0 A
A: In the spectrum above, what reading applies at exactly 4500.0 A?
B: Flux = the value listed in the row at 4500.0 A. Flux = 31.63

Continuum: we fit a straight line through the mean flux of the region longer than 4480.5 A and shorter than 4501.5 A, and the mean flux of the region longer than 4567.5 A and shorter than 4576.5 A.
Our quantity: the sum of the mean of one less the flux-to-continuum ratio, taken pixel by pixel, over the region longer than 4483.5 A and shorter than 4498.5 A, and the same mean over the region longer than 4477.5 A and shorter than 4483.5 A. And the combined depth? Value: 0.00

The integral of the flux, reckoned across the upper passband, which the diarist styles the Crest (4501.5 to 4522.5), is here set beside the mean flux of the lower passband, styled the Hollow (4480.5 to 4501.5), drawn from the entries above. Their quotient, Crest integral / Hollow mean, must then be 22.1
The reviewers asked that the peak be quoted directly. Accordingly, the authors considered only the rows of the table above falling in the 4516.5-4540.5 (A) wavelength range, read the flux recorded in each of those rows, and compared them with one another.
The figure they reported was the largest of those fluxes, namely 31.94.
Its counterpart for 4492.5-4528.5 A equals 32.69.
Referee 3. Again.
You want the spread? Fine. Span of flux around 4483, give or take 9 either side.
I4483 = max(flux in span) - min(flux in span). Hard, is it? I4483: 5.2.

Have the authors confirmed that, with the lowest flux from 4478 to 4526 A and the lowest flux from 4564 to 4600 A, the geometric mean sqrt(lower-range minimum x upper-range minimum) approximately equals 27.0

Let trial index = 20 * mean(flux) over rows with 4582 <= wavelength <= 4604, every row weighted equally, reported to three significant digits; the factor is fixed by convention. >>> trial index 611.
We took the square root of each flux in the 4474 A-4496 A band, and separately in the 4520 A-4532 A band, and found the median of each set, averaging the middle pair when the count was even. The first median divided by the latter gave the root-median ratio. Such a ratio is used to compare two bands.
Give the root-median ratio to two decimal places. 0.98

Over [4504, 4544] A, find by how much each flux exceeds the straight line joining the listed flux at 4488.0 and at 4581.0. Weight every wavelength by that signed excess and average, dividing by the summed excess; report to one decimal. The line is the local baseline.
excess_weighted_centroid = 4518.2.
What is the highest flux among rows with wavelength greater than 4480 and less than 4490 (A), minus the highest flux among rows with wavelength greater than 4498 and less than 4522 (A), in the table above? -3.6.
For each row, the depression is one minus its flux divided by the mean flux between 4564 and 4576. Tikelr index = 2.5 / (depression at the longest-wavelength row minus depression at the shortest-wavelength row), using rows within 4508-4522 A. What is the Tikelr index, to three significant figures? 106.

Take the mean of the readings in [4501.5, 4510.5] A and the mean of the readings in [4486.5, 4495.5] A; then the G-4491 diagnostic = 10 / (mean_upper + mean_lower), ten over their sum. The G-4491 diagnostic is 0.161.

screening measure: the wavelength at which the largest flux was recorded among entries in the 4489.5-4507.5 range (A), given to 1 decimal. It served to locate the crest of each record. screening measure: 4503.0 A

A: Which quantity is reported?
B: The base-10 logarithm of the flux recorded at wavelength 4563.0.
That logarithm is 1.51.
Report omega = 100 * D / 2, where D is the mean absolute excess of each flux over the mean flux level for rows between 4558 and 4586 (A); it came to 57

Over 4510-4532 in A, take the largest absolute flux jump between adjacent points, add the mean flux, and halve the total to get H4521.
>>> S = 16.6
